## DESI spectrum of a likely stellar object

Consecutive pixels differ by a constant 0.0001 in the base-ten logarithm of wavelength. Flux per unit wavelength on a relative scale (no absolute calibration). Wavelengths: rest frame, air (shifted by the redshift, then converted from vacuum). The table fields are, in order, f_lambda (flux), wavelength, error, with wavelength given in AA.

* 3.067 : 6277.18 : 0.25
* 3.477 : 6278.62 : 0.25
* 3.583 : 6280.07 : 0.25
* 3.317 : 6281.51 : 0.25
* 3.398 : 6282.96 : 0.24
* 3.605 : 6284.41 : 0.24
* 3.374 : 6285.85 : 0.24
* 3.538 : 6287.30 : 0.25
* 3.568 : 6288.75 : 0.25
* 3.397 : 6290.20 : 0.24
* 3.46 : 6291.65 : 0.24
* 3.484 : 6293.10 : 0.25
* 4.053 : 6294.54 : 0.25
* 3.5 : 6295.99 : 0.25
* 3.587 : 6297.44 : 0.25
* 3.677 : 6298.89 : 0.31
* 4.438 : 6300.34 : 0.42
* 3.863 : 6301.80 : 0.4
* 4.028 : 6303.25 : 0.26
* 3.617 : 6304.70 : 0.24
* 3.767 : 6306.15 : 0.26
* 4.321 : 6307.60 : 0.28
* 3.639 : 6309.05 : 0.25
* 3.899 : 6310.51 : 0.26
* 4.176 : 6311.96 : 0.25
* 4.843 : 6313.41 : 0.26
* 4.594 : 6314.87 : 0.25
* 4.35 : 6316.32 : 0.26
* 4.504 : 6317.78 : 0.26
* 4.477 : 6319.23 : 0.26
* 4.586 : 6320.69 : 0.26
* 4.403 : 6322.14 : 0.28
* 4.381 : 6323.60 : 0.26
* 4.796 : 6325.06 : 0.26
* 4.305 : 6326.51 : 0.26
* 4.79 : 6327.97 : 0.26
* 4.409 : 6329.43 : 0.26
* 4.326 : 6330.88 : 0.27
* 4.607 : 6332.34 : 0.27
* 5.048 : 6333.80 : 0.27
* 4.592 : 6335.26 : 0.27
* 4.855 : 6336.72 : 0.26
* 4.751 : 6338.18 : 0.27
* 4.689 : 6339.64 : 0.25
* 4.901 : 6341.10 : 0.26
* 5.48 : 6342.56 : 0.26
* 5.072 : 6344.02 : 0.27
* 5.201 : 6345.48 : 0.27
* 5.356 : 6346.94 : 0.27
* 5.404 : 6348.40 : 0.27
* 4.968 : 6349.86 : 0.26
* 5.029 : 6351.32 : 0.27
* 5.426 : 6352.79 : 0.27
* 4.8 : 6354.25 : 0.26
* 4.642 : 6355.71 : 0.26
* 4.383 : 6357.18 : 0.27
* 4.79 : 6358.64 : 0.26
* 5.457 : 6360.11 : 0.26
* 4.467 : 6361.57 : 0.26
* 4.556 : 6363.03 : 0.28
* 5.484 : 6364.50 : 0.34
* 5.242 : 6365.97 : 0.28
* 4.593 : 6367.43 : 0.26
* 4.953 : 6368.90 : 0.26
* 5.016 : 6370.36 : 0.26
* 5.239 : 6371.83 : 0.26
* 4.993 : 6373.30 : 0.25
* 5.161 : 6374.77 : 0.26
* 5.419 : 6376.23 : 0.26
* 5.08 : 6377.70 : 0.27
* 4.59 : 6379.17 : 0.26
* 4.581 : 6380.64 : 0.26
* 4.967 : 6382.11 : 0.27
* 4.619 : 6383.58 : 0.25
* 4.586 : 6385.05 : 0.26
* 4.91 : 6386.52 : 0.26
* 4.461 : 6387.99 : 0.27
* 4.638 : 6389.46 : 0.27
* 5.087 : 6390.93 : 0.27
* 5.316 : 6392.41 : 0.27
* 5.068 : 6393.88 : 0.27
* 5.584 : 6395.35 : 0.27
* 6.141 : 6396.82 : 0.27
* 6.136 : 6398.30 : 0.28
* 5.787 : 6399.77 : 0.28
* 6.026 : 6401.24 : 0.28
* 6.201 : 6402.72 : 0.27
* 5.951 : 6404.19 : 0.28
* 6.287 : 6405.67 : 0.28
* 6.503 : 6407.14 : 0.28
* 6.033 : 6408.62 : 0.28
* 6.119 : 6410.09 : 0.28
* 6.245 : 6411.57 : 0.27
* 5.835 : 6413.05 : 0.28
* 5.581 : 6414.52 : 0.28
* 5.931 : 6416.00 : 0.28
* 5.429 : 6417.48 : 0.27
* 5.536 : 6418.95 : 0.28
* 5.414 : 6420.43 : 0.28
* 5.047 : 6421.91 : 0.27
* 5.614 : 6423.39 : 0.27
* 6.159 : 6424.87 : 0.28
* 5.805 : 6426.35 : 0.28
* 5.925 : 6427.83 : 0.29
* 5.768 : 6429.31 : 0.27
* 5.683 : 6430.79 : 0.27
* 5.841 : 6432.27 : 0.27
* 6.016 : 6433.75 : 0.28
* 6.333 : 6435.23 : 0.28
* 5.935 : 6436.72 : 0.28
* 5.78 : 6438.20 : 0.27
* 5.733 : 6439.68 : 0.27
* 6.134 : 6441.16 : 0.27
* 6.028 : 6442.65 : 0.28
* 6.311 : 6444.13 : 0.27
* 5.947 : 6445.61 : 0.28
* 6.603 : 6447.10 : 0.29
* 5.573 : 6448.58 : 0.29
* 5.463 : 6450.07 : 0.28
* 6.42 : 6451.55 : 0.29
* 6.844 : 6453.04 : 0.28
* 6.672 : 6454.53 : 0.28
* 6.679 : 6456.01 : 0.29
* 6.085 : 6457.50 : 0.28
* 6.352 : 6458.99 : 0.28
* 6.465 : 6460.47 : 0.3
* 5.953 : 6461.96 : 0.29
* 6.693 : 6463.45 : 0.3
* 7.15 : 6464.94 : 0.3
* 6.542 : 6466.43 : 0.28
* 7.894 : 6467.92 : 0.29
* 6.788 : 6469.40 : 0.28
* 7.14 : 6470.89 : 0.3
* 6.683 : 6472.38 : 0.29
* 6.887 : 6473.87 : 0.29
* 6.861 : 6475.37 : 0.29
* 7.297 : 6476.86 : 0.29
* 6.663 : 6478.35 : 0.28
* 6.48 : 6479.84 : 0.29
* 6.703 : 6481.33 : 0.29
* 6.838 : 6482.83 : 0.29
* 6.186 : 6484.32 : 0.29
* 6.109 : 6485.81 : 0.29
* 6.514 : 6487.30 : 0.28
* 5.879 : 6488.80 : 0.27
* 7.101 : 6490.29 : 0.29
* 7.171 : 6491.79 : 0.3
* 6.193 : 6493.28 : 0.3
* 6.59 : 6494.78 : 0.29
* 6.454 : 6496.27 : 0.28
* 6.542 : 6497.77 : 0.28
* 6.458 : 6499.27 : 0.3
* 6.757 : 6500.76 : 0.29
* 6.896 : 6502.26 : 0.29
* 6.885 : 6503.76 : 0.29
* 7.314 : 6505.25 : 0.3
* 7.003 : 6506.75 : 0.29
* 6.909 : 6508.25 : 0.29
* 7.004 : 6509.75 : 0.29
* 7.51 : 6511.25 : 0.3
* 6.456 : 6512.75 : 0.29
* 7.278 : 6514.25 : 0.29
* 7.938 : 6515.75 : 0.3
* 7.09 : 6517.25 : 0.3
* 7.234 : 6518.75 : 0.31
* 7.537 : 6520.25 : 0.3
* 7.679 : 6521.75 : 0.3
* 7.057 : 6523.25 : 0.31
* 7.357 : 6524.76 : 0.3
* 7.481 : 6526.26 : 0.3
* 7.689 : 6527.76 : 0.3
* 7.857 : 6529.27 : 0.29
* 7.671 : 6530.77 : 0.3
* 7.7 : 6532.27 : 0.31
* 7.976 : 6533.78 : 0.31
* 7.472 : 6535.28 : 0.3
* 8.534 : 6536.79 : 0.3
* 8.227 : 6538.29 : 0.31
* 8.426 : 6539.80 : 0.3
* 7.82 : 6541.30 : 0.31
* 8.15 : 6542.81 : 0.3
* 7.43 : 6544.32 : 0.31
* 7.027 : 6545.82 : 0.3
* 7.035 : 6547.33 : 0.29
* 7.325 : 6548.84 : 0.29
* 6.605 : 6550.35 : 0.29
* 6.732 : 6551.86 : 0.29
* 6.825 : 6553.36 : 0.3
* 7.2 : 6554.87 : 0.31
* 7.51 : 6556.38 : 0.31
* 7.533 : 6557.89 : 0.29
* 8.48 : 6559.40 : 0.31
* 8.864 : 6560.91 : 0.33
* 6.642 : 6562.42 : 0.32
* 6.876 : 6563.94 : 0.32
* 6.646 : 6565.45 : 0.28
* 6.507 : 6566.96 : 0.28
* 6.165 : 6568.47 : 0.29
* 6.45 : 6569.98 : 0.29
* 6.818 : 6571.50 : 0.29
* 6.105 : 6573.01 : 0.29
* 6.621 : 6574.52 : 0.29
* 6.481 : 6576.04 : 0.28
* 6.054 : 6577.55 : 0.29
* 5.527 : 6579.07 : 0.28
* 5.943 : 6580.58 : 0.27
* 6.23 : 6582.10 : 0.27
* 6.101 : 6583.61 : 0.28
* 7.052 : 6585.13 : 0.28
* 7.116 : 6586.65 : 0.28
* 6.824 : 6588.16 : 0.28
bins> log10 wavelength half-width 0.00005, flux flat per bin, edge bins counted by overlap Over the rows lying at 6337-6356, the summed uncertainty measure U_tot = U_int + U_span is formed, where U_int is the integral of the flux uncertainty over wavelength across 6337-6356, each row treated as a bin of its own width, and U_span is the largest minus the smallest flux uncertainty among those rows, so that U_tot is 5.0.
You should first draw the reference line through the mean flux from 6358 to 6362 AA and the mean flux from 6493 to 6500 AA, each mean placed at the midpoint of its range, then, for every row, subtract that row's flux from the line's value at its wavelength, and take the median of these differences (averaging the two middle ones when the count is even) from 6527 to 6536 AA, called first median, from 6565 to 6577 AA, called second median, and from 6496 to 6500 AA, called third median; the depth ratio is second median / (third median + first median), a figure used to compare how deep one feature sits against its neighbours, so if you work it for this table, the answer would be -0.9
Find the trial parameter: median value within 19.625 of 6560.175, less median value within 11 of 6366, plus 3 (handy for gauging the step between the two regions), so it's 4.83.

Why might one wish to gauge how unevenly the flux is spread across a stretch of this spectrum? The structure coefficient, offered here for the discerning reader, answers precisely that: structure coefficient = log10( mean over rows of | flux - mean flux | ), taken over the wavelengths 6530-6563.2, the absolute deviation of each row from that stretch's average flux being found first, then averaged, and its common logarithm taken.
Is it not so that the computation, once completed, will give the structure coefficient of -0.27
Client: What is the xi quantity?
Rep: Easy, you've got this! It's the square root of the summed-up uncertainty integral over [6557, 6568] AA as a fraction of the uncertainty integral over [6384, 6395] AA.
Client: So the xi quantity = 1.1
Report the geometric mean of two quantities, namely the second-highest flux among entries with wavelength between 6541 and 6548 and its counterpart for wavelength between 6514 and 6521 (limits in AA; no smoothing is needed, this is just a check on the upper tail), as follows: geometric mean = 7.7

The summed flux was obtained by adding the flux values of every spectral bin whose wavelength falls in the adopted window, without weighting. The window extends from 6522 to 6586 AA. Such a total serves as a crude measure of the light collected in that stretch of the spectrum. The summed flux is 300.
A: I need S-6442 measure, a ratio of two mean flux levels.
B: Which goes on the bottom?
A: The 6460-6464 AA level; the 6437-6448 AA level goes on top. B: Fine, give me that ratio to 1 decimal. 1.0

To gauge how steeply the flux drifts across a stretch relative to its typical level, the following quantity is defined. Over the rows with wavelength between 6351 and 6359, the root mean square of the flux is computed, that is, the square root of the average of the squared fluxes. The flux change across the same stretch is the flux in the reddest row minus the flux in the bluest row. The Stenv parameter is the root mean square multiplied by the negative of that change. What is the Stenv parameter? 1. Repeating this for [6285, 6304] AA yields -2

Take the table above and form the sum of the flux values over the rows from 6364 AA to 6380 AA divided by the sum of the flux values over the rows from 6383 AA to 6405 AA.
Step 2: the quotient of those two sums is 0.69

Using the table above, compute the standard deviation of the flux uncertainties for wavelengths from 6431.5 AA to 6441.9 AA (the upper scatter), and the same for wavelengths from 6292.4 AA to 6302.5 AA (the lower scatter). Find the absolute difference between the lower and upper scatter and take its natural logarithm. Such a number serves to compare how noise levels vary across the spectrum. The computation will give -2.7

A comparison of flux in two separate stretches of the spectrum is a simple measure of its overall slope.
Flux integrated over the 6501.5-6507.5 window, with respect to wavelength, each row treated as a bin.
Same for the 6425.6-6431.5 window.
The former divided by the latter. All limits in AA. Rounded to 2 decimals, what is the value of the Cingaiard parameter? 1.23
